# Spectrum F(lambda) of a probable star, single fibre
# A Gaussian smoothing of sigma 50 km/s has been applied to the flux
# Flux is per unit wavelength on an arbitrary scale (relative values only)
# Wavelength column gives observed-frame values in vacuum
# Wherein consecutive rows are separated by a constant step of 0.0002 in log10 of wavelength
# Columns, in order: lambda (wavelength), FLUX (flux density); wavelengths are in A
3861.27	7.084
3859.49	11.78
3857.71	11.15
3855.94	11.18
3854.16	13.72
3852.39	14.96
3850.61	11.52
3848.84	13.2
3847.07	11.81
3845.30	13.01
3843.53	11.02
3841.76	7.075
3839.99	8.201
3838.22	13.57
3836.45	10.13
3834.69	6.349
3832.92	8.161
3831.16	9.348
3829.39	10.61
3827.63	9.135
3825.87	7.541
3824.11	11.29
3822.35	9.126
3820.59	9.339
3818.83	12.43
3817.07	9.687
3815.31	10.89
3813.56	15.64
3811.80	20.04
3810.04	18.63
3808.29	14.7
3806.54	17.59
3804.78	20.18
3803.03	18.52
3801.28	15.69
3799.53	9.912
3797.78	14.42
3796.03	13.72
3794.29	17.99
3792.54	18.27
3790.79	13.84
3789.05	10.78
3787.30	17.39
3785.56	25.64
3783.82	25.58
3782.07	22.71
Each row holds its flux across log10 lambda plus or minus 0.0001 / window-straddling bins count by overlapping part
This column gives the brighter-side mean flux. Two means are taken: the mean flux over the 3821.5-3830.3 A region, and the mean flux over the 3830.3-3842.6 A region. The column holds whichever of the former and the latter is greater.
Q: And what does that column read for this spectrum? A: 9.5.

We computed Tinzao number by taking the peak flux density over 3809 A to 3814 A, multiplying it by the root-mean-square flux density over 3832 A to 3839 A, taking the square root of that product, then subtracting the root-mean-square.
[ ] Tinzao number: 4.2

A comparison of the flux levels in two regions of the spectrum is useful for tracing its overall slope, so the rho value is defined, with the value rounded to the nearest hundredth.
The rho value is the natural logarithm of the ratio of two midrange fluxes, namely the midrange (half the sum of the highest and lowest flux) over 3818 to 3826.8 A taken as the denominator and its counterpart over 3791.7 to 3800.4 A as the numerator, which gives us 0.34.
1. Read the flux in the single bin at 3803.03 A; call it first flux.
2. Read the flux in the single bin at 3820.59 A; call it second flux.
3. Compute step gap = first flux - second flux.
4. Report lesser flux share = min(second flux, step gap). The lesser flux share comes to 9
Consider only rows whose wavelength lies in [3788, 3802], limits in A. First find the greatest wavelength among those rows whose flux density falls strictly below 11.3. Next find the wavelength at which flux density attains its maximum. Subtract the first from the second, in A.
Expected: -7.0 A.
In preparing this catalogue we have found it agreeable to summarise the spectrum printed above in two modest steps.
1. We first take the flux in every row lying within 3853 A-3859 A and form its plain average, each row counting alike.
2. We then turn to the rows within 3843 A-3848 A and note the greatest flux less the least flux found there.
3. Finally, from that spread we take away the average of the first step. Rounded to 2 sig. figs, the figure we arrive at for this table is -10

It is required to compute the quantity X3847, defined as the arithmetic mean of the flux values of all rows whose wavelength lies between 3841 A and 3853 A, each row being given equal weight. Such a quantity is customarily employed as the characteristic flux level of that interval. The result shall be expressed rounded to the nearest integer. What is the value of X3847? 12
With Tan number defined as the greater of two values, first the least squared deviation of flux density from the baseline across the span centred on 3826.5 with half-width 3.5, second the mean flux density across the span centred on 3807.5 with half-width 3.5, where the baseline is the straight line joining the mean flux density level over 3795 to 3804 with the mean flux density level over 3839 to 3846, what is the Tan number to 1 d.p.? 17.8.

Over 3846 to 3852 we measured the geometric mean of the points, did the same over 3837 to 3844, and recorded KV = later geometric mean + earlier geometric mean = 22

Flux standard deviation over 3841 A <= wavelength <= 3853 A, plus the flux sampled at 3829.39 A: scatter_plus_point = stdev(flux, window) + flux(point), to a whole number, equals 13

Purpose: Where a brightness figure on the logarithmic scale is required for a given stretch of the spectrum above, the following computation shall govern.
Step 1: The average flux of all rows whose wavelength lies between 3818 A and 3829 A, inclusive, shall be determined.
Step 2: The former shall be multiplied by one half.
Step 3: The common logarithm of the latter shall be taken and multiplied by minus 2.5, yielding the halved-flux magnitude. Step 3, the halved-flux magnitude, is -1.73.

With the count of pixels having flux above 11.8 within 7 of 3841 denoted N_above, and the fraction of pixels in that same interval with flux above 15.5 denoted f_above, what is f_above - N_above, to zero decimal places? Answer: -3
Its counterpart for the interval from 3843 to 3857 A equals -5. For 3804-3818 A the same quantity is -5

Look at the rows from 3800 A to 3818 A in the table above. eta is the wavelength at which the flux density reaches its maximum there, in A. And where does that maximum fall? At 3804.78 A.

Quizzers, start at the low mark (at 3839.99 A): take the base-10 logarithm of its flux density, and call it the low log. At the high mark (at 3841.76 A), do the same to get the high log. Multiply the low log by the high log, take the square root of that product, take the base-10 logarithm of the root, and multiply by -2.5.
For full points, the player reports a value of 0.14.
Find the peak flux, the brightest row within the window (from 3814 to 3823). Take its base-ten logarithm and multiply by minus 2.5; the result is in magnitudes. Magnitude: -2.74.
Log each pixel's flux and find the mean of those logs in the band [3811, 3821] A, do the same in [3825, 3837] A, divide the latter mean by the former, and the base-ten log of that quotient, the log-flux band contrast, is -0.07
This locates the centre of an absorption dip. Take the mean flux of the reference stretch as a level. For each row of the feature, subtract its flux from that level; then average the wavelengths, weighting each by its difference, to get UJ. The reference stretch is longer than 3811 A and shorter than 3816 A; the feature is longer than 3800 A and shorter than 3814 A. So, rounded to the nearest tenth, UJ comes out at 3807.4 A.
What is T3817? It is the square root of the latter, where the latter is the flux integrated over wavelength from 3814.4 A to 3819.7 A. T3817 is 7.6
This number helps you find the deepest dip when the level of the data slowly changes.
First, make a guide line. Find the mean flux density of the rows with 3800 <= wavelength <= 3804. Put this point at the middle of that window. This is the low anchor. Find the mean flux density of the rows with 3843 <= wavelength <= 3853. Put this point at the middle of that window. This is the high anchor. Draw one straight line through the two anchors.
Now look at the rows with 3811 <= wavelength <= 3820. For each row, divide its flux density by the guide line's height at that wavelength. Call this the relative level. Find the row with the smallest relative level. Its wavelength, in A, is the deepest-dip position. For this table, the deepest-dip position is 3817.07 A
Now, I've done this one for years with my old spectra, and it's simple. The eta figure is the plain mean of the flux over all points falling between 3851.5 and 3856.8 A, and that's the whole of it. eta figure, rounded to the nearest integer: 13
